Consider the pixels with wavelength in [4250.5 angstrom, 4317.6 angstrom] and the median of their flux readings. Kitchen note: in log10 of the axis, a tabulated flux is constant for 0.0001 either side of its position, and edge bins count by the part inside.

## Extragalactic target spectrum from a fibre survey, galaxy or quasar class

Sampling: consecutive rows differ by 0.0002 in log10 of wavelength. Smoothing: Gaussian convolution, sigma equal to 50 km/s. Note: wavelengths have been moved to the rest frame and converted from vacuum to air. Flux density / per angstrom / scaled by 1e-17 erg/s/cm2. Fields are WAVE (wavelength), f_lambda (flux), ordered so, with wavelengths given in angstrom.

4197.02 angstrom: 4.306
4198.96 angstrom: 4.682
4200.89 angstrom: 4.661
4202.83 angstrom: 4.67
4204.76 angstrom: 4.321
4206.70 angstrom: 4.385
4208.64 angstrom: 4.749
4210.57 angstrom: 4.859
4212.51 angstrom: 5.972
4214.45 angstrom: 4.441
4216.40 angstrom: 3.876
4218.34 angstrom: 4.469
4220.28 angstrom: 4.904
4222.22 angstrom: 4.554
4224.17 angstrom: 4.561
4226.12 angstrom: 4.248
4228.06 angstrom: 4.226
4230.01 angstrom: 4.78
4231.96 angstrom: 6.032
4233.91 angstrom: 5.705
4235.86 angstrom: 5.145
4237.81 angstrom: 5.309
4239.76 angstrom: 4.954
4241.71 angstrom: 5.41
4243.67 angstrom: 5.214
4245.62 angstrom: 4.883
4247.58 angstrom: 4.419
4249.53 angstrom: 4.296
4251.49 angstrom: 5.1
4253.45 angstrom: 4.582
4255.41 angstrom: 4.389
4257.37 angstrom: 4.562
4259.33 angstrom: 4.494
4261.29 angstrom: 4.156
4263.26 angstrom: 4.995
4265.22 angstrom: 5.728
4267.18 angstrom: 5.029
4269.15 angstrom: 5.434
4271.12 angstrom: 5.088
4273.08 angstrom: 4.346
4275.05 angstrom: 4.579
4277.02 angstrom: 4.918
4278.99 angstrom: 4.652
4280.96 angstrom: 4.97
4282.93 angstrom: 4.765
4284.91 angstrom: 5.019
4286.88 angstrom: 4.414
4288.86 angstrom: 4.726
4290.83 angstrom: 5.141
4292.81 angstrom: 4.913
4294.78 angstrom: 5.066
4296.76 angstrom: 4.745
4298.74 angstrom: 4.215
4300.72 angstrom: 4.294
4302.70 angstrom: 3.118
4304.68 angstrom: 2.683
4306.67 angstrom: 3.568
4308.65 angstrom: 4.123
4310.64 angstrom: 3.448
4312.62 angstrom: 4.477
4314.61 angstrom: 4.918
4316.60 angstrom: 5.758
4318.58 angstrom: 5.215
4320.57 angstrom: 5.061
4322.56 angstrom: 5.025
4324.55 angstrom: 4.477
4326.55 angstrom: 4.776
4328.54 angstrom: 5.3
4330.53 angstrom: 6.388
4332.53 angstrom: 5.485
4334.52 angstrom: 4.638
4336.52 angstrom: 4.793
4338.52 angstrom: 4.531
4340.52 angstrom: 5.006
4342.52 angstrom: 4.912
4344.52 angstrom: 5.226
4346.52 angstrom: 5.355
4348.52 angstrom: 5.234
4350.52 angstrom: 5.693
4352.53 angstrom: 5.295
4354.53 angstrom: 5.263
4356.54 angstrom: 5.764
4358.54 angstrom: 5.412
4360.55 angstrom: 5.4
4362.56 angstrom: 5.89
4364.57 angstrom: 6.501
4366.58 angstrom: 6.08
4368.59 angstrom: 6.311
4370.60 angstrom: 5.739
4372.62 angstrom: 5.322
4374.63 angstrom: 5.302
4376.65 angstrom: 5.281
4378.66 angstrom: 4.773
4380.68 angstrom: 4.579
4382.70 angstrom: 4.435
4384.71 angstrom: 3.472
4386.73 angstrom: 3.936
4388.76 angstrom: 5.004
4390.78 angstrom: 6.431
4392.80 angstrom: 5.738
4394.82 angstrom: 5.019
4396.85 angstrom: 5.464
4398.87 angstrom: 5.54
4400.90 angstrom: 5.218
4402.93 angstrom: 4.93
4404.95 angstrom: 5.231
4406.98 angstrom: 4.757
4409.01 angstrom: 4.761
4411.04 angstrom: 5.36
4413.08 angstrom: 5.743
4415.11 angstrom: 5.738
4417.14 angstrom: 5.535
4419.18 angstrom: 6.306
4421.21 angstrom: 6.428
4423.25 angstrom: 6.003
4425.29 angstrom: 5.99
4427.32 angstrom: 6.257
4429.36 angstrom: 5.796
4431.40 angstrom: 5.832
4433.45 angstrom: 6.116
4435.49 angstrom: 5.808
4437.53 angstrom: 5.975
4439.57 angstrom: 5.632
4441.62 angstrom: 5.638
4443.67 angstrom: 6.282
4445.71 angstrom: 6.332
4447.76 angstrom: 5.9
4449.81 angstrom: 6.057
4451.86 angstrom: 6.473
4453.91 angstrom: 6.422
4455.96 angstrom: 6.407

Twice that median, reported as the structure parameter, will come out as 9.4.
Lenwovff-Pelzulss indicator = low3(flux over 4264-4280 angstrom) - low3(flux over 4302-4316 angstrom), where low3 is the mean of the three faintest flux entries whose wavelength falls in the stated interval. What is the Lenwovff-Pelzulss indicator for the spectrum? 1.4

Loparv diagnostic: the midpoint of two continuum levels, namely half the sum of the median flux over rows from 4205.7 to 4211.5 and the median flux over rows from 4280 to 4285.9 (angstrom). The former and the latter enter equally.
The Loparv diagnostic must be 4.86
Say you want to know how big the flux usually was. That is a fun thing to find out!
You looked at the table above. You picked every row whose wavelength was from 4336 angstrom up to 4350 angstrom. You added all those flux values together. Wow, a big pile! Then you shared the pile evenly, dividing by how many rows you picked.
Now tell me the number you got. 5.0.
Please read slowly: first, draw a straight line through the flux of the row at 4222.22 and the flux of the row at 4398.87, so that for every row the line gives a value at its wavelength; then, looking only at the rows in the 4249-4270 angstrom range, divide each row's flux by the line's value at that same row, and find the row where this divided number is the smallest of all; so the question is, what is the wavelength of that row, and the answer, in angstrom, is 4261.29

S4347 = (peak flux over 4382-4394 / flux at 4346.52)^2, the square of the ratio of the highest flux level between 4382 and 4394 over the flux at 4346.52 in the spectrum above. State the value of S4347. 1.44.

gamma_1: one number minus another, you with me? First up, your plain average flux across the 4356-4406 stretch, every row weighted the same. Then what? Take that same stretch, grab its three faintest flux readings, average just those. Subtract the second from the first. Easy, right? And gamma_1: 1.36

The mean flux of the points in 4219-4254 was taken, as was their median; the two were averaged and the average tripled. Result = 14.7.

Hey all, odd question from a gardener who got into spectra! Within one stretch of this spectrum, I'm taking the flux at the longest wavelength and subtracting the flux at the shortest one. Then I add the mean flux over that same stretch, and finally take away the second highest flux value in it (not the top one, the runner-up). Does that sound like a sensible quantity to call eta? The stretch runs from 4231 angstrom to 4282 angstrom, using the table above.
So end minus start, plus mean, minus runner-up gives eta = -1.9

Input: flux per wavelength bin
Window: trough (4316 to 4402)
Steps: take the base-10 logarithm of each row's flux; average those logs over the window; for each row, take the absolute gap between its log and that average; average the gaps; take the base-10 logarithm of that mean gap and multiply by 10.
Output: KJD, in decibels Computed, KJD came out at -14.1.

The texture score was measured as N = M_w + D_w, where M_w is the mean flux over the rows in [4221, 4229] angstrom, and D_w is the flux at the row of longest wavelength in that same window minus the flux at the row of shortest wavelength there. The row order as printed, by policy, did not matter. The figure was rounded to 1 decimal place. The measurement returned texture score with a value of 4.1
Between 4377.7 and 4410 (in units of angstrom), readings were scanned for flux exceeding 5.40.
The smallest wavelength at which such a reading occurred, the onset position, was 4390.78 angstrom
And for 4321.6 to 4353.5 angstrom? 4330.53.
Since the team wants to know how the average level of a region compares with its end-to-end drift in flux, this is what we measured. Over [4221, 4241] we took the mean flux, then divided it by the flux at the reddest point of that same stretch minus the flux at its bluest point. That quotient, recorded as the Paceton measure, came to 12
